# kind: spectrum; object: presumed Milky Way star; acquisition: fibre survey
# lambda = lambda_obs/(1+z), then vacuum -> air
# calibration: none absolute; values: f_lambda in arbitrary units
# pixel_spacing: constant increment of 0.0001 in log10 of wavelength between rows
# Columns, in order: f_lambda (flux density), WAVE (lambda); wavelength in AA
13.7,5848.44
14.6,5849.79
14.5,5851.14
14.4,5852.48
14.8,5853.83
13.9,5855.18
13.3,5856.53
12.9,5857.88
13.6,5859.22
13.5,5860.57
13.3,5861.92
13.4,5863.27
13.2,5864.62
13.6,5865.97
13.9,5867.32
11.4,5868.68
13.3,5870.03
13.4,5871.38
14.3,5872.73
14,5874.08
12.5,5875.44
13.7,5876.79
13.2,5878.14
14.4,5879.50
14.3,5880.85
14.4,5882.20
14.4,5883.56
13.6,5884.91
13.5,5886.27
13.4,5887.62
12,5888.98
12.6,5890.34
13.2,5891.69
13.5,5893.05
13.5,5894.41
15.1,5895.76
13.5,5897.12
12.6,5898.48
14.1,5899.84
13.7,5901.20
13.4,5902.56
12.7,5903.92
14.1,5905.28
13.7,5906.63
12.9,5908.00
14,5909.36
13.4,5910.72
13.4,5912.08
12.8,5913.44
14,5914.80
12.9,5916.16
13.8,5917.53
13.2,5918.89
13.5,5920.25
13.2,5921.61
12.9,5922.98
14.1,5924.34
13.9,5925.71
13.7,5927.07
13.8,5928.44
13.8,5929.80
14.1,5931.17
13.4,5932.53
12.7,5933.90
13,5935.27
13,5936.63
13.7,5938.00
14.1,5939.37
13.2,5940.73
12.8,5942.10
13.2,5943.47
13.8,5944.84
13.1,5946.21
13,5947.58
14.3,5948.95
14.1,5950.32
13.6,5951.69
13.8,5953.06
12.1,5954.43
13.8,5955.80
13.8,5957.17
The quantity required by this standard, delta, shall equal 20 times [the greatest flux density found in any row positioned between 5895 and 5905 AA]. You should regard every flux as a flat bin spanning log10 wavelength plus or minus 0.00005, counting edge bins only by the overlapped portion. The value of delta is 302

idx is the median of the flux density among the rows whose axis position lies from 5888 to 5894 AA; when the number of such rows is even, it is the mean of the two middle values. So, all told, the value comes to 12.9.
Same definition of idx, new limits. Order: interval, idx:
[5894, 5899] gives 13.5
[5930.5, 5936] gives 13.2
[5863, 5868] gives 13.5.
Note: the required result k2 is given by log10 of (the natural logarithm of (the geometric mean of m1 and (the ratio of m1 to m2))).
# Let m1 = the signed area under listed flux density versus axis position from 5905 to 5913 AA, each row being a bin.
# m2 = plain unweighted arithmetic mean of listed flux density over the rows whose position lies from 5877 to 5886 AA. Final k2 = 0.527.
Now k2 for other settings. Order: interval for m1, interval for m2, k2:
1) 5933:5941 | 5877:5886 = 0.524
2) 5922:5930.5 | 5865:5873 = 0.539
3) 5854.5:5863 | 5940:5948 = 0.537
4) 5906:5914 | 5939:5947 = 0.528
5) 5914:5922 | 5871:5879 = 0.528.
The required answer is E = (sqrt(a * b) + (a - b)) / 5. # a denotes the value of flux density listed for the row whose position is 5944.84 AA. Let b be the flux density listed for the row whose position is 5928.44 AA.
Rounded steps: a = 13.8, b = 13.8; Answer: 2.76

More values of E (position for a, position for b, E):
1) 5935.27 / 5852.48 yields 2.46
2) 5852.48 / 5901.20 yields 2.95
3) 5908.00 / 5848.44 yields 2.50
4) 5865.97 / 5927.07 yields 2.71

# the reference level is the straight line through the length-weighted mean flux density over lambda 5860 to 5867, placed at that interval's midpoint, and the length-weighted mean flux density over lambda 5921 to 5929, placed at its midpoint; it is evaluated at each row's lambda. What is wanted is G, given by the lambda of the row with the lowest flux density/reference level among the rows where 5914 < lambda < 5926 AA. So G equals 5922.98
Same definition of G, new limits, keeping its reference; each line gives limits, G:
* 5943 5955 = 5954.43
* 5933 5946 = 5933.90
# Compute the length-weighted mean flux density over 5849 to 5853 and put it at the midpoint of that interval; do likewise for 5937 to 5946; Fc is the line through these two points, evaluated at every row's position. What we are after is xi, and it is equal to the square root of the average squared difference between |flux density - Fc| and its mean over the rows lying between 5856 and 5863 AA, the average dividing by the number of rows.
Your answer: 0.25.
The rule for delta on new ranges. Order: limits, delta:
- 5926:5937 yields 282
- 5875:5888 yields 288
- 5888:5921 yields 302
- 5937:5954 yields 286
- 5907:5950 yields 286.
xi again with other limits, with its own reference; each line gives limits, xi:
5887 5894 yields 0.57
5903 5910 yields 0.42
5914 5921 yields 0.26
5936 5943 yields 0.18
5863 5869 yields 0.87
